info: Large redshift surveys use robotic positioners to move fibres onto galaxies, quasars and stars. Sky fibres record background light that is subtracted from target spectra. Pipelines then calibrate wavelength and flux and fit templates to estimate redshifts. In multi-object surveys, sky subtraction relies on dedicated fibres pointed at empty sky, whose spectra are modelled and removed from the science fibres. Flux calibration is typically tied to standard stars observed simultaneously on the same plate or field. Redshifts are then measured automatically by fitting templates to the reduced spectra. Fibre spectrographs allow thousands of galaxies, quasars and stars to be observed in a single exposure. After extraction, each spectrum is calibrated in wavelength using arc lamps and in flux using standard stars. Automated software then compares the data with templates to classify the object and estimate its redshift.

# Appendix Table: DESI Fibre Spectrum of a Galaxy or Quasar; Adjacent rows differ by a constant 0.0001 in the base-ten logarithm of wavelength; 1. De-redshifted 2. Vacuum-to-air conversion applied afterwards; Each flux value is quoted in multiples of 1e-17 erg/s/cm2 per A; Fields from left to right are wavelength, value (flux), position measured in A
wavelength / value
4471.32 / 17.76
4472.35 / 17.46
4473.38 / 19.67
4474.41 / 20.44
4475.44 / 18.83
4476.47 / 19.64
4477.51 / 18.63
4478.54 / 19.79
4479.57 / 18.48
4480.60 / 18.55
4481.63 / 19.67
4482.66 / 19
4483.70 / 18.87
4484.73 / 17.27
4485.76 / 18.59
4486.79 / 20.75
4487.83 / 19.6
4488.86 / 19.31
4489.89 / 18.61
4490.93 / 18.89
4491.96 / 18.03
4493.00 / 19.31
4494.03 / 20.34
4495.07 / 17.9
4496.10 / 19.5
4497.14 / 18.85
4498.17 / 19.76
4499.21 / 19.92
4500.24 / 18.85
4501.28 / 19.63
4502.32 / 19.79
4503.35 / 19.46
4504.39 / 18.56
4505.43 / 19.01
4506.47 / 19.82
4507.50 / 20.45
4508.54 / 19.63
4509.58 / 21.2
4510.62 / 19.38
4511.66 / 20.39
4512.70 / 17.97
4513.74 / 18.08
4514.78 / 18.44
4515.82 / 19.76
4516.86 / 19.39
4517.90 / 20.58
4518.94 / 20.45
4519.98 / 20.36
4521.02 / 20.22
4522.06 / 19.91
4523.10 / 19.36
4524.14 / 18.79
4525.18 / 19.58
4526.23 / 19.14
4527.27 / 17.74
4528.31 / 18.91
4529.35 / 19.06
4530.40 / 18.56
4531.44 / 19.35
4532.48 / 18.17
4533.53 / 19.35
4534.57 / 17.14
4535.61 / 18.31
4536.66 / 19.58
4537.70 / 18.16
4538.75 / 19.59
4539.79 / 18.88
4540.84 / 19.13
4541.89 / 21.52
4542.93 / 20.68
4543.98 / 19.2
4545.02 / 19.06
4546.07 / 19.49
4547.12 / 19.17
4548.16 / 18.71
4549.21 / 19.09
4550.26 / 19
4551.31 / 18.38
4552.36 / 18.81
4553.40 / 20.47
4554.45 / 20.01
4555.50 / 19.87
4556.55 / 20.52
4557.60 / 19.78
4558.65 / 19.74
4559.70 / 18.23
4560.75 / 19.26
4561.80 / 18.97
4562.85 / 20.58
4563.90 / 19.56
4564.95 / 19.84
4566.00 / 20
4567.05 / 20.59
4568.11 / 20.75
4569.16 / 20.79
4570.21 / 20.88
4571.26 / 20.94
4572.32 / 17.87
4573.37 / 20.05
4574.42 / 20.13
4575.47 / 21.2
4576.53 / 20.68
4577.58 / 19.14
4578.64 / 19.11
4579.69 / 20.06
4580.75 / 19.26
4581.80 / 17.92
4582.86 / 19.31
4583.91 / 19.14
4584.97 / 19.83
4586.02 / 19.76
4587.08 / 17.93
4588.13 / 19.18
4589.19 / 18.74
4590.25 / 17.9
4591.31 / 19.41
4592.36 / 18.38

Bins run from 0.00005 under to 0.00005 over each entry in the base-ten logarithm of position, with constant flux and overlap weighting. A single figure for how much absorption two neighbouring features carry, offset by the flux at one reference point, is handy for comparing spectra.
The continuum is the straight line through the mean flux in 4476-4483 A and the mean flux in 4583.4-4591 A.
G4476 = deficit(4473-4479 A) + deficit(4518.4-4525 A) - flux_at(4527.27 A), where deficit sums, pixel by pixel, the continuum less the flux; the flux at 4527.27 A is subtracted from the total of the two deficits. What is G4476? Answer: -25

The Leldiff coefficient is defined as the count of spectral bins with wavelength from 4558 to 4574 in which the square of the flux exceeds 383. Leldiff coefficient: 10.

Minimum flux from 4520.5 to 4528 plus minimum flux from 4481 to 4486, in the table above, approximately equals 35.0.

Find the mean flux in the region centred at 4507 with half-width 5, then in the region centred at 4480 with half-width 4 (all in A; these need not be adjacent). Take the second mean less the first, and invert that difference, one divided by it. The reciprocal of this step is -1.4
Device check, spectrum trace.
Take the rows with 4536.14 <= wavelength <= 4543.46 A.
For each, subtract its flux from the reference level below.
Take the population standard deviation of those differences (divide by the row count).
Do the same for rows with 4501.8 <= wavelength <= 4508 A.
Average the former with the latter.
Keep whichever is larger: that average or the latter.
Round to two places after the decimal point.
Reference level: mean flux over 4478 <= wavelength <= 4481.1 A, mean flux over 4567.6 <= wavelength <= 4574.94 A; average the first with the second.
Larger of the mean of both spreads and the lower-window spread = 0.83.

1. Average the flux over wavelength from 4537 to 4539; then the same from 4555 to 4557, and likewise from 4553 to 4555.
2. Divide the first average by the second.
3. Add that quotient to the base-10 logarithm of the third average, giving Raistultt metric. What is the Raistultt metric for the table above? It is 2.24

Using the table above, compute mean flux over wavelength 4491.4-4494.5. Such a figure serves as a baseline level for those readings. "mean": 19.2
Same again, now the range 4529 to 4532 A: 19.0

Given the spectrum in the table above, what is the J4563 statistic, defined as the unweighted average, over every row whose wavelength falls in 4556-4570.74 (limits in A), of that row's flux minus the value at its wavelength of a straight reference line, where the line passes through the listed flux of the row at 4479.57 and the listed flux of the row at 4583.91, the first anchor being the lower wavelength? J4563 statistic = 0.95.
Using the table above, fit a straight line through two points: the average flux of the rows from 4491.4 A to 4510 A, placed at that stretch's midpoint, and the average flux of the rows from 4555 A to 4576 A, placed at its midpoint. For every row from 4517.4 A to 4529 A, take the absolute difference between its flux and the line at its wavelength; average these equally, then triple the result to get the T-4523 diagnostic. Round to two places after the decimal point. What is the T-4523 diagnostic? 2.15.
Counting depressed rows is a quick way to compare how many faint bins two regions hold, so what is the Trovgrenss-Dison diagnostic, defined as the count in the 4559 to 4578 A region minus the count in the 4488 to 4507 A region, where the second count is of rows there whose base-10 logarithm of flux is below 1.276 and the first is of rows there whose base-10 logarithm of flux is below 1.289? -1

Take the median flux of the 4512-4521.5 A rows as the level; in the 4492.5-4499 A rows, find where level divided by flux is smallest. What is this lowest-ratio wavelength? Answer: 4494.03 A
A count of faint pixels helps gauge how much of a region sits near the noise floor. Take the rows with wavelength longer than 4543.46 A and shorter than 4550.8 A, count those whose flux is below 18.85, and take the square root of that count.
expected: 1.0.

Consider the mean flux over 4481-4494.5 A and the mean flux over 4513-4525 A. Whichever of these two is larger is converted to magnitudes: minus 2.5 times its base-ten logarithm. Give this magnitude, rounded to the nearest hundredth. -3.23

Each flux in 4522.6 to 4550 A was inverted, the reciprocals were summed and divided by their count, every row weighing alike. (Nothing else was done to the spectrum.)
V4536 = 0.0525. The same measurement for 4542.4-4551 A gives 0.0519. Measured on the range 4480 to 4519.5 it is 0.0519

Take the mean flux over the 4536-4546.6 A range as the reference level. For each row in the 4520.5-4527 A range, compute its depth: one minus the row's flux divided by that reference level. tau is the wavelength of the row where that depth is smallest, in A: 4521.02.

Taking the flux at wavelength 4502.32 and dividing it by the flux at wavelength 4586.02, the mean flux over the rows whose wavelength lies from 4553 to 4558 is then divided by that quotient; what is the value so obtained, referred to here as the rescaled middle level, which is 20.1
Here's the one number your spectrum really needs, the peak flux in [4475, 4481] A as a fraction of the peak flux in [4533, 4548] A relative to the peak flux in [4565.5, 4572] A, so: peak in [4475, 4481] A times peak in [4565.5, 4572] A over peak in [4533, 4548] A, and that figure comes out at 19.3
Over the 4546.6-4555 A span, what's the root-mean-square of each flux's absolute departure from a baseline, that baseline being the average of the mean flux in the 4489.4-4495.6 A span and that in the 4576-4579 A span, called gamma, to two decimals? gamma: 0.65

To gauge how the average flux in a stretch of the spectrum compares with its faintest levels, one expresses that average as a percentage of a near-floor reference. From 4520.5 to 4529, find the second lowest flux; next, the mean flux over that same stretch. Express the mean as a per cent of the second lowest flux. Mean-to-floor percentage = 102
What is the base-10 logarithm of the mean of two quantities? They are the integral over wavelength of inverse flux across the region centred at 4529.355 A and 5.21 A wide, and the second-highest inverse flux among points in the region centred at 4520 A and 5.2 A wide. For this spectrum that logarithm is -0.785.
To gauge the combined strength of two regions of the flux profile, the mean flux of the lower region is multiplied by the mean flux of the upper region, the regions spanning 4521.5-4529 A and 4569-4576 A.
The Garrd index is 386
